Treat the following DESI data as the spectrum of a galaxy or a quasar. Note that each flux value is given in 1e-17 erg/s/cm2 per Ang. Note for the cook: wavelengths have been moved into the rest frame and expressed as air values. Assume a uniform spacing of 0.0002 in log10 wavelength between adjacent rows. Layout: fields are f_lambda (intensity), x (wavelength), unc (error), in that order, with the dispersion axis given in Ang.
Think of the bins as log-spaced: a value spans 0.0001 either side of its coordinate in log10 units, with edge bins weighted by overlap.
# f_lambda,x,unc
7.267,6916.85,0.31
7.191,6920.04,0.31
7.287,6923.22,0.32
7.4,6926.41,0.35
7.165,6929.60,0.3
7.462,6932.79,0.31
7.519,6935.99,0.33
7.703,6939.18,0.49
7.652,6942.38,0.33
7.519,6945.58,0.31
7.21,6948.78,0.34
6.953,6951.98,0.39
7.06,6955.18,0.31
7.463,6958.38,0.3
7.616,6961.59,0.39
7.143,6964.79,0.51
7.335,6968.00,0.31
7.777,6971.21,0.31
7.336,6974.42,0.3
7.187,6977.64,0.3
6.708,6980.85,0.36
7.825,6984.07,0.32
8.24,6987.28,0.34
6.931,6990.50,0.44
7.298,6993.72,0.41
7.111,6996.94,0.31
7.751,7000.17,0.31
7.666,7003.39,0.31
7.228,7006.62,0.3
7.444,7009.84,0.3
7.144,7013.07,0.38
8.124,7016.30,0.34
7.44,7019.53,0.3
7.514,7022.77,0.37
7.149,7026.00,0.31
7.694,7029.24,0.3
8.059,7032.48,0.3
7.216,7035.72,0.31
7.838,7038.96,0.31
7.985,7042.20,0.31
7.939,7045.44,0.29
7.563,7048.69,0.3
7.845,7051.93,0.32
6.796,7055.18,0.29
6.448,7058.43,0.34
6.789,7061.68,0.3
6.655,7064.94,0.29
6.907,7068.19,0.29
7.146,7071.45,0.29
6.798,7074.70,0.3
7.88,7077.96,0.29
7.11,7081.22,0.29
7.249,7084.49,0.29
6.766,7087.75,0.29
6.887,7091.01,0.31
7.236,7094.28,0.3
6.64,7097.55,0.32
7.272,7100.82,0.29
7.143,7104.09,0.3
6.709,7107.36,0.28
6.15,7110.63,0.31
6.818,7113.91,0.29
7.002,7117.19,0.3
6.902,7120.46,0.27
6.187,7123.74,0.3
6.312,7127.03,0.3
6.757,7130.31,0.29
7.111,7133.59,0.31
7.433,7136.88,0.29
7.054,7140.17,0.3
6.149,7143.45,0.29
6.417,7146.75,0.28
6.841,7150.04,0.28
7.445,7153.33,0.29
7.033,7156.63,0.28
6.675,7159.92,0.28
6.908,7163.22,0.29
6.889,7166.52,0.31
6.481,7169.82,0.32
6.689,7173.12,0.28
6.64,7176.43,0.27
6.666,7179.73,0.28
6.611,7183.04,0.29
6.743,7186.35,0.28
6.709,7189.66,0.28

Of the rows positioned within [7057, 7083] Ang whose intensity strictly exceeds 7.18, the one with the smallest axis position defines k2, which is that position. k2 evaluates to 7077.96 Ang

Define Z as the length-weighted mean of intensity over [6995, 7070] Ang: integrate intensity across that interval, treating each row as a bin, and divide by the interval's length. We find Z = 7.40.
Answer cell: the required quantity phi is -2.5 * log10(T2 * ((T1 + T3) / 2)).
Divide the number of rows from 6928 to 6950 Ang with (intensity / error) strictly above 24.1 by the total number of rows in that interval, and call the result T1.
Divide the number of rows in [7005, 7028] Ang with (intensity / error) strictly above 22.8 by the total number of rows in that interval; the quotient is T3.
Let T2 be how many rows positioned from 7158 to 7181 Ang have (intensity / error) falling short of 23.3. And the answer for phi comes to 0.17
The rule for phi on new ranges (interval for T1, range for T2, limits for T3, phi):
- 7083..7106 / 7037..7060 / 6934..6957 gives 1.12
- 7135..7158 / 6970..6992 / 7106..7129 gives -0.14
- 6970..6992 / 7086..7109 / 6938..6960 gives 0.00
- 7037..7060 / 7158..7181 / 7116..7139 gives -0.39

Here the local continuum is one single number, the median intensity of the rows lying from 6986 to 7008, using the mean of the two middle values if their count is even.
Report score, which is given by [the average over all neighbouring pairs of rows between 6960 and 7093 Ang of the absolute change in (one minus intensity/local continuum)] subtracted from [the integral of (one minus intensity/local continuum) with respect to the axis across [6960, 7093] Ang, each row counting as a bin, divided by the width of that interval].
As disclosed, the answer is -0.07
